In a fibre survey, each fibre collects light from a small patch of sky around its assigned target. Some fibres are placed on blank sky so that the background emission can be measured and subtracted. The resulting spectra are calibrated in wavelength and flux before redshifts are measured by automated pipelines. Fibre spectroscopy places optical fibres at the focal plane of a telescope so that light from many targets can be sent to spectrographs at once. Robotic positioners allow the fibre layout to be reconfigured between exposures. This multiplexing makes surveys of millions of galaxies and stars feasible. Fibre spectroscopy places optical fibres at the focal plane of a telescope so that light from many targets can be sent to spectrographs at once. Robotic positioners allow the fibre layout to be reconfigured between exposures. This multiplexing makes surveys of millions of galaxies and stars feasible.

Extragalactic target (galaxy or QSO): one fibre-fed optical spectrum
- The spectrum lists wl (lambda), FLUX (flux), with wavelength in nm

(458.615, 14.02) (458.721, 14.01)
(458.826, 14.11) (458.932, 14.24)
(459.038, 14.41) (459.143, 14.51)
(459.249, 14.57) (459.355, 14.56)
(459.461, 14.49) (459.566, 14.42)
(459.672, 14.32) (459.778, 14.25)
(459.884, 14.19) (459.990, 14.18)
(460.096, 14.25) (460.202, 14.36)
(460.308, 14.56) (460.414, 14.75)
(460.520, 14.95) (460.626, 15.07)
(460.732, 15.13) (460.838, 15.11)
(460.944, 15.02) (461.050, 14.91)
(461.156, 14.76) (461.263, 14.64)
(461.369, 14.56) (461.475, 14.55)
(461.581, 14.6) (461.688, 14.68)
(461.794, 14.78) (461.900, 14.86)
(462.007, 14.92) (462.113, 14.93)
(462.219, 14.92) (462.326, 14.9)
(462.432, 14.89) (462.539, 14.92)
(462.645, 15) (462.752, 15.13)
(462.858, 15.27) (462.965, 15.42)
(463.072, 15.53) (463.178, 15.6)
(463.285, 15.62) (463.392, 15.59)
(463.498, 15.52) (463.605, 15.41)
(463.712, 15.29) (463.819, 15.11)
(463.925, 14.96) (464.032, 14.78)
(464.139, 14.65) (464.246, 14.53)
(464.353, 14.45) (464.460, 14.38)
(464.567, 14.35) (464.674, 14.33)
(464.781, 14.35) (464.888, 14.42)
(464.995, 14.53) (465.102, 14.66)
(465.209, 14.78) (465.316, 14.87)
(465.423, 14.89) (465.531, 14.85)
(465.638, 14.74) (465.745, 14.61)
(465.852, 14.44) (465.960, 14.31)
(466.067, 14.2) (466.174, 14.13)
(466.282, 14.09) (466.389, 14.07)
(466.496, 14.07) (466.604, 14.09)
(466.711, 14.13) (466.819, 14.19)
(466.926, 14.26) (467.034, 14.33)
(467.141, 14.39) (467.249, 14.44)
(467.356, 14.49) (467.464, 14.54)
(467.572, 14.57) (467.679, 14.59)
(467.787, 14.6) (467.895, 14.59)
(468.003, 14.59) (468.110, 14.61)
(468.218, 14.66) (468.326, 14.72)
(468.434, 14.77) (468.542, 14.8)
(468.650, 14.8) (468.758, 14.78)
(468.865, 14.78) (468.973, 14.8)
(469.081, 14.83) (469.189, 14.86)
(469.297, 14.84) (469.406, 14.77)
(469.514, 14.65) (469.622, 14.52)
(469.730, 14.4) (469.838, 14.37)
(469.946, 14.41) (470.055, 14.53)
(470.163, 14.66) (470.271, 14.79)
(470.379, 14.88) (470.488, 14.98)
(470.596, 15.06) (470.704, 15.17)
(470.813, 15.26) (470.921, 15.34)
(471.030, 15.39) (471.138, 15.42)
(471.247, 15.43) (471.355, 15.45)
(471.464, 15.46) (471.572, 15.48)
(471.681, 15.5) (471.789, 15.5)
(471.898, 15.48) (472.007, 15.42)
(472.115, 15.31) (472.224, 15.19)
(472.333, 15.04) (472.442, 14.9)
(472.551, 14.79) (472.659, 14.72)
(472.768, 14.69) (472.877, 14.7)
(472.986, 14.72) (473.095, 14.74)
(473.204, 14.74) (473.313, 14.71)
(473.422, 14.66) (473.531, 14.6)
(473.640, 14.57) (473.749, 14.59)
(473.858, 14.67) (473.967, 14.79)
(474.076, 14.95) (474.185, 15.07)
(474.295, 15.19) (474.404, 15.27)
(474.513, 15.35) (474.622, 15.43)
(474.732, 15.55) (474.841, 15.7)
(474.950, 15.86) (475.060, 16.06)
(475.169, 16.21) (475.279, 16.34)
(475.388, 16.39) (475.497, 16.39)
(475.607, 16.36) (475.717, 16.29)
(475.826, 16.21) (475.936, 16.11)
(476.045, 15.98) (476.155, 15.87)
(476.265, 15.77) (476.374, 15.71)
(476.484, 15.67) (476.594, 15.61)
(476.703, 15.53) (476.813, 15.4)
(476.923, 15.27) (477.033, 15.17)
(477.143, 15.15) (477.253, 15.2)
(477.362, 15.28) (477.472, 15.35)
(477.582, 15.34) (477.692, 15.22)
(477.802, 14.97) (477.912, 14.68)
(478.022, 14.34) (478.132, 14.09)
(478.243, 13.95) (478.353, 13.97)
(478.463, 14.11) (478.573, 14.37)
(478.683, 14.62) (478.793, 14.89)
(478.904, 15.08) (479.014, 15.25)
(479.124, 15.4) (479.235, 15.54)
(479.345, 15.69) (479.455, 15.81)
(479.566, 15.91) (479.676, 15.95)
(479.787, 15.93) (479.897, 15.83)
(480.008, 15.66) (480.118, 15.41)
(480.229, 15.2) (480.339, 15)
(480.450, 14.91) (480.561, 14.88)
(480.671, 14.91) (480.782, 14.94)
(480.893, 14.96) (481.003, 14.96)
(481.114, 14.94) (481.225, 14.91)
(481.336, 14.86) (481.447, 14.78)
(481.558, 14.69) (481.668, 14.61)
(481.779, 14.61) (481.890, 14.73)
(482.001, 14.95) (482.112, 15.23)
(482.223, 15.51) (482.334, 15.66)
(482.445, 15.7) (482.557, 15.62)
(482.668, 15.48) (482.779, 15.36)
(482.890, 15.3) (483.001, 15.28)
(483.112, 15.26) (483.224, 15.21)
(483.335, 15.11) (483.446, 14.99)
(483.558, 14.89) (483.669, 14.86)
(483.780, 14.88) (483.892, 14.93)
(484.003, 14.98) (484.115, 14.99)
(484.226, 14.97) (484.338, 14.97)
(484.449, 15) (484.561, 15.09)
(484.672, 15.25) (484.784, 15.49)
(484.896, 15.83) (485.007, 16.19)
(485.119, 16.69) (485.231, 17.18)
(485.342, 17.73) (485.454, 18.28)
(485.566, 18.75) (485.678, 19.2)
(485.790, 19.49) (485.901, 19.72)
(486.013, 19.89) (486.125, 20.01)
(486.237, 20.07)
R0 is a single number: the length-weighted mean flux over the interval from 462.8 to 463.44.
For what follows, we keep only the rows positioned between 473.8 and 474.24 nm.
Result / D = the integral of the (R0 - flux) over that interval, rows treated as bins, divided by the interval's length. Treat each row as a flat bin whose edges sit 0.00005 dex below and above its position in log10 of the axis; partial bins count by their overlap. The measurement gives 0.63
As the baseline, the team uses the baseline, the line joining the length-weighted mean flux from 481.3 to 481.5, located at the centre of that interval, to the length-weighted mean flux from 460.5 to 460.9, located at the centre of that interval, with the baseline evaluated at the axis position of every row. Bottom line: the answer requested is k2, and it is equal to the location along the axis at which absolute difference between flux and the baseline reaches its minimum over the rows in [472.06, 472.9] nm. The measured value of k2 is 472.442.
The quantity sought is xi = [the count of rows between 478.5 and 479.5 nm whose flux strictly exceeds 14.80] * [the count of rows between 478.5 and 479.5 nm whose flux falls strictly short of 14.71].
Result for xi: 14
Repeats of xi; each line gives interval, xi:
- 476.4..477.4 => 0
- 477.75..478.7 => 8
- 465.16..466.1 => 12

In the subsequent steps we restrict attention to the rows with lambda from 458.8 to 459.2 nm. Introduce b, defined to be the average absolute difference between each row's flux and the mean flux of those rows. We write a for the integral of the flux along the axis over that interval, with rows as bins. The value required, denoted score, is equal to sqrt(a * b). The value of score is 0.9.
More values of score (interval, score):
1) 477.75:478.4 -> 1.8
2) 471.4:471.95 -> 0.3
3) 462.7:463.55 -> 1.4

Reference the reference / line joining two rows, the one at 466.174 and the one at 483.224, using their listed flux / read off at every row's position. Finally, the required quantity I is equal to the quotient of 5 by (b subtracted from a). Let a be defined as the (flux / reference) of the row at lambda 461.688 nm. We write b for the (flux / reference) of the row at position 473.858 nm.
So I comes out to 88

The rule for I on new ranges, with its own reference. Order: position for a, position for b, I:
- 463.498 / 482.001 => 40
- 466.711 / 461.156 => -70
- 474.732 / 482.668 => 126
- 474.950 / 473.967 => 73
